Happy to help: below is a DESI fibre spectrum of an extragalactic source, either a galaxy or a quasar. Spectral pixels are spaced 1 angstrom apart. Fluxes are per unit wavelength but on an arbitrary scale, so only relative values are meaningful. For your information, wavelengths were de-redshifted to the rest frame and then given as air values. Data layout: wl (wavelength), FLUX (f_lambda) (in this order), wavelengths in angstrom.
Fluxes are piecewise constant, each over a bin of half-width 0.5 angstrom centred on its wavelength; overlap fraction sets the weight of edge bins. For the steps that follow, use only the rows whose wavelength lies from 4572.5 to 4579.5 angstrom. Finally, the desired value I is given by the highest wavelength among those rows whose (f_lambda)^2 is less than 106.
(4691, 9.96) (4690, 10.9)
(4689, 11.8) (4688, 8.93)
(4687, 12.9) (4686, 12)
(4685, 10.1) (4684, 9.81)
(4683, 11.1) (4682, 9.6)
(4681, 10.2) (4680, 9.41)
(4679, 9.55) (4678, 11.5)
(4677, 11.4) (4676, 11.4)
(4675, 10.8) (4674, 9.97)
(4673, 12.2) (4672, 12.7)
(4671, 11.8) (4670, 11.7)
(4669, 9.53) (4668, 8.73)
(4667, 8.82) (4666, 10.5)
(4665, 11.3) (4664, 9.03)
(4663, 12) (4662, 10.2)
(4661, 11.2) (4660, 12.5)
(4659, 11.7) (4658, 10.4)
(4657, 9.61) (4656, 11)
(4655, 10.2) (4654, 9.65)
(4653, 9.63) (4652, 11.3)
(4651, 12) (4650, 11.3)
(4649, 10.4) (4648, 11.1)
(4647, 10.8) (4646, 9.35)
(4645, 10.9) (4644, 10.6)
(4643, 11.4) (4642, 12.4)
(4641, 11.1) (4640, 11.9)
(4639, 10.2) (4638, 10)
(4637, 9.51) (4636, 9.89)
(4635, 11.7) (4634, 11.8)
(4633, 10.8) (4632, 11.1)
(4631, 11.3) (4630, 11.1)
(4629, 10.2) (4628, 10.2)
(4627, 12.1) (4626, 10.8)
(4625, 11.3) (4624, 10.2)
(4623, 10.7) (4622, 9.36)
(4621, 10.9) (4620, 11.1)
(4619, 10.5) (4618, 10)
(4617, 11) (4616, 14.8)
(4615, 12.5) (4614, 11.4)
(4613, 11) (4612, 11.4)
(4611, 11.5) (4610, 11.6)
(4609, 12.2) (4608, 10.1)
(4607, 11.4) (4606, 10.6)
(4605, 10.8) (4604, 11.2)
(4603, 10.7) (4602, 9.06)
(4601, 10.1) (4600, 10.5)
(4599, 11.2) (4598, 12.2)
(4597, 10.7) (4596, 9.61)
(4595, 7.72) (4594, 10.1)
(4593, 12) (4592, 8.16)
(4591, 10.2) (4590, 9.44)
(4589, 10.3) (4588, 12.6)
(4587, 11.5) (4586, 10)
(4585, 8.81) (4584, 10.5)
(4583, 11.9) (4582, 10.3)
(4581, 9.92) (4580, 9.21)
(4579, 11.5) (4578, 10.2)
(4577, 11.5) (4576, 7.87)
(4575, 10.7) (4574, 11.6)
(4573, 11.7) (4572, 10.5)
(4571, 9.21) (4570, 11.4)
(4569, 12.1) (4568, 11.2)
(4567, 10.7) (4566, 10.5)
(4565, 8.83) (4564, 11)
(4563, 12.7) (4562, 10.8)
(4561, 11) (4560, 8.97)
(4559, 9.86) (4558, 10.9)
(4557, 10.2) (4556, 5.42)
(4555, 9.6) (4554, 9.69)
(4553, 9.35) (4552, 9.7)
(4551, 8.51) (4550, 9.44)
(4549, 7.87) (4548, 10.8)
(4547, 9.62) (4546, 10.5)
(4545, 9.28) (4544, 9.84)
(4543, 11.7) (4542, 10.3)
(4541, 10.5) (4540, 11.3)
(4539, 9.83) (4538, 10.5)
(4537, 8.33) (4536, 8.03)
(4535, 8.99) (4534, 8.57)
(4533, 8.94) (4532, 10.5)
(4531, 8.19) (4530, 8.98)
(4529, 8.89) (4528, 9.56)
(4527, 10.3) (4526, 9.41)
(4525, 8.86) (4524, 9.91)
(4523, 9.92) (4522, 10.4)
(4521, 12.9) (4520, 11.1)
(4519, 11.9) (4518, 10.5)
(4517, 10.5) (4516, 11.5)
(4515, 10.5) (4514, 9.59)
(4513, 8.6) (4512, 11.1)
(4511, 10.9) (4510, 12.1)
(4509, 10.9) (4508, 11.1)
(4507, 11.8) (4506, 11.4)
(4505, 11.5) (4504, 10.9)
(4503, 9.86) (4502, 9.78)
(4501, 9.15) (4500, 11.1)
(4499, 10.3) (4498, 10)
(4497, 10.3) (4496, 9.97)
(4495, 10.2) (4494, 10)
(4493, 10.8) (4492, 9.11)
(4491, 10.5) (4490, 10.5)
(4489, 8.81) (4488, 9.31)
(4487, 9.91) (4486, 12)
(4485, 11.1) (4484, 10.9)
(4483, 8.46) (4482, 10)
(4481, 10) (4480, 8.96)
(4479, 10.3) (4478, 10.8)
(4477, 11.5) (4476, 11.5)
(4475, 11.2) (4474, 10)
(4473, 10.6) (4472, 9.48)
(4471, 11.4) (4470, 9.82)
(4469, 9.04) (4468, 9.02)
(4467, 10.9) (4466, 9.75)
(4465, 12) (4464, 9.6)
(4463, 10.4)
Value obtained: 4578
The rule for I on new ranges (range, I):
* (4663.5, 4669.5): 4669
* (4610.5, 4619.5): 4618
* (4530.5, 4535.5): 4535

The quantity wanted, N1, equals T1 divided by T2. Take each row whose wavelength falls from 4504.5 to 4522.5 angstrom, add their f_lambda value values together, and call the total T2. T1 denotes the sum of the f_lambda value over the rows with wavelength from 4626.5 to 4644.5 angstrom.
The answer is 1.00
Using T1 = 197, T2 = 198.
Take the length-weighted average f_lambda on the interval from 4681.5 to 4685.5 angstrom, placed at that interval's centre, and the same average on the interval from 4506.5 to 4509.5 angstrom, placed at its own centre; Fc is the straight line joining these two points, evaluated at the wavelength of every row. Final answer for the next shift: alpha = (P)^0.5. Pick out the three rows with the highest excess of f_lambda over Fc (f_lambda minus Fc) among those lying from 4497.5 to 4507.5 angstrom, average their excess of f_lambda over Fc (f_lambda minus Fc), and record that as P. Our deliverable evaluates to 0.5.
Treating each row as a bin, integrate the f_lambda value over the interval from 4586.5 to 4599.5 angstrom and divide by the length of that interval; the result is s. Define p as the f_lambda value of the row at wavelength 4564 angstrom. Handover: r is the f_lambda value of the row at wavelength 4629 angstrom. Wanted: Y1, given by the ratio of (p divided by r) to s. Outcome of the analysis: 0.103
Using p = 11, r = 10.2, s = 10.4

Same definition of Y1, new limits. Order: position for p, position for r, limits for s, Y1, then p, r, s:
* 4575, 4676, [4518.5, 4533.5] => 0.094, 10.7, 11.4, 10.0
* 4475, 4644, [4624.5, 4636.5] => 0.096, 11.2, 10.6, 11.0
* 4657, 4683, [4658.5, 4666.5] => 0.078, 9.61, 11.1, 11.1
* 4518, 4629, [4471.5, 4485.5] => 0.100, 10.5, 10.2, 10.3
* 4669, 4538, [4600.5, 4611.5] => 0.084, 9.53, 10.5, 10.8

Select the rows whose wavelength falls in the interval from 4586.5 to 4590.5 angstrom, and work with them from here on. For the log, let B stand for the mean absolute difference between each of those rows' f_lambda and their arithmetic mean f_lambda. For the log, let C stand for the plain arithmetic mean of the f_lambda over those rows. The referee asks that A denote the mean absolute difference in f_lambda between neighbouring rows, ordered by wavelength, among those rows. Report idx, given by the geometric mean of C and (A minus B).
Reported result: 1.9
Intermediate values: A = 1.4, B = 1.09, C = 11.0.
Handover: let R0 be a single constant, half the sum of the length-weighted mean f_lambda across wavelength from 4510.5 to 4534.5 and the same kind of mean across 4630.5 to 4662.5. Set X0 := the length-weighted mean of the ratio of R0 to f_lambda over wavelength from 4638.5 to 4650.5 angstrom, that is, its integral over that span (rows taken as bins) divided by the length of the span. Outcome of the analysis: 0.96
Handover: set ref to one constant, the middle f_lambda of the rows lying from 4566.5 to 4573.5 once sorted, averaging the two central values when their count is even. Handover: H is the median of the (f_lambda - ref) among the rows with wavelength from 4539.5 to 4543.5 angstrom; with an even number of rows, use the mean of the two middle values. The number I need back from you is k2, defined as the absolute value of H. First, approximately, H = -0.3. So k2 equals 0.30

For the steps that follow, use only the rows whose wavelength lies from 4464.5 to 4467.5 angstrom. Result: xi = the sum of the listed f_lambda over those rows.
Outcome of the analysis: 33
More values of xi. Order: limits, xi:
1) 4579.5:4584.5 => 52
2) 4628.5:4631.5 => 33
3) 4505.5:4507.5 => 23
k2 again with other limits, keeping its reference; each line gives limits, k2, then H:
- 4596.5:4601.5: 0.50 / -0.5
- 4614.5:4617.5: 1.30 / 1.3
